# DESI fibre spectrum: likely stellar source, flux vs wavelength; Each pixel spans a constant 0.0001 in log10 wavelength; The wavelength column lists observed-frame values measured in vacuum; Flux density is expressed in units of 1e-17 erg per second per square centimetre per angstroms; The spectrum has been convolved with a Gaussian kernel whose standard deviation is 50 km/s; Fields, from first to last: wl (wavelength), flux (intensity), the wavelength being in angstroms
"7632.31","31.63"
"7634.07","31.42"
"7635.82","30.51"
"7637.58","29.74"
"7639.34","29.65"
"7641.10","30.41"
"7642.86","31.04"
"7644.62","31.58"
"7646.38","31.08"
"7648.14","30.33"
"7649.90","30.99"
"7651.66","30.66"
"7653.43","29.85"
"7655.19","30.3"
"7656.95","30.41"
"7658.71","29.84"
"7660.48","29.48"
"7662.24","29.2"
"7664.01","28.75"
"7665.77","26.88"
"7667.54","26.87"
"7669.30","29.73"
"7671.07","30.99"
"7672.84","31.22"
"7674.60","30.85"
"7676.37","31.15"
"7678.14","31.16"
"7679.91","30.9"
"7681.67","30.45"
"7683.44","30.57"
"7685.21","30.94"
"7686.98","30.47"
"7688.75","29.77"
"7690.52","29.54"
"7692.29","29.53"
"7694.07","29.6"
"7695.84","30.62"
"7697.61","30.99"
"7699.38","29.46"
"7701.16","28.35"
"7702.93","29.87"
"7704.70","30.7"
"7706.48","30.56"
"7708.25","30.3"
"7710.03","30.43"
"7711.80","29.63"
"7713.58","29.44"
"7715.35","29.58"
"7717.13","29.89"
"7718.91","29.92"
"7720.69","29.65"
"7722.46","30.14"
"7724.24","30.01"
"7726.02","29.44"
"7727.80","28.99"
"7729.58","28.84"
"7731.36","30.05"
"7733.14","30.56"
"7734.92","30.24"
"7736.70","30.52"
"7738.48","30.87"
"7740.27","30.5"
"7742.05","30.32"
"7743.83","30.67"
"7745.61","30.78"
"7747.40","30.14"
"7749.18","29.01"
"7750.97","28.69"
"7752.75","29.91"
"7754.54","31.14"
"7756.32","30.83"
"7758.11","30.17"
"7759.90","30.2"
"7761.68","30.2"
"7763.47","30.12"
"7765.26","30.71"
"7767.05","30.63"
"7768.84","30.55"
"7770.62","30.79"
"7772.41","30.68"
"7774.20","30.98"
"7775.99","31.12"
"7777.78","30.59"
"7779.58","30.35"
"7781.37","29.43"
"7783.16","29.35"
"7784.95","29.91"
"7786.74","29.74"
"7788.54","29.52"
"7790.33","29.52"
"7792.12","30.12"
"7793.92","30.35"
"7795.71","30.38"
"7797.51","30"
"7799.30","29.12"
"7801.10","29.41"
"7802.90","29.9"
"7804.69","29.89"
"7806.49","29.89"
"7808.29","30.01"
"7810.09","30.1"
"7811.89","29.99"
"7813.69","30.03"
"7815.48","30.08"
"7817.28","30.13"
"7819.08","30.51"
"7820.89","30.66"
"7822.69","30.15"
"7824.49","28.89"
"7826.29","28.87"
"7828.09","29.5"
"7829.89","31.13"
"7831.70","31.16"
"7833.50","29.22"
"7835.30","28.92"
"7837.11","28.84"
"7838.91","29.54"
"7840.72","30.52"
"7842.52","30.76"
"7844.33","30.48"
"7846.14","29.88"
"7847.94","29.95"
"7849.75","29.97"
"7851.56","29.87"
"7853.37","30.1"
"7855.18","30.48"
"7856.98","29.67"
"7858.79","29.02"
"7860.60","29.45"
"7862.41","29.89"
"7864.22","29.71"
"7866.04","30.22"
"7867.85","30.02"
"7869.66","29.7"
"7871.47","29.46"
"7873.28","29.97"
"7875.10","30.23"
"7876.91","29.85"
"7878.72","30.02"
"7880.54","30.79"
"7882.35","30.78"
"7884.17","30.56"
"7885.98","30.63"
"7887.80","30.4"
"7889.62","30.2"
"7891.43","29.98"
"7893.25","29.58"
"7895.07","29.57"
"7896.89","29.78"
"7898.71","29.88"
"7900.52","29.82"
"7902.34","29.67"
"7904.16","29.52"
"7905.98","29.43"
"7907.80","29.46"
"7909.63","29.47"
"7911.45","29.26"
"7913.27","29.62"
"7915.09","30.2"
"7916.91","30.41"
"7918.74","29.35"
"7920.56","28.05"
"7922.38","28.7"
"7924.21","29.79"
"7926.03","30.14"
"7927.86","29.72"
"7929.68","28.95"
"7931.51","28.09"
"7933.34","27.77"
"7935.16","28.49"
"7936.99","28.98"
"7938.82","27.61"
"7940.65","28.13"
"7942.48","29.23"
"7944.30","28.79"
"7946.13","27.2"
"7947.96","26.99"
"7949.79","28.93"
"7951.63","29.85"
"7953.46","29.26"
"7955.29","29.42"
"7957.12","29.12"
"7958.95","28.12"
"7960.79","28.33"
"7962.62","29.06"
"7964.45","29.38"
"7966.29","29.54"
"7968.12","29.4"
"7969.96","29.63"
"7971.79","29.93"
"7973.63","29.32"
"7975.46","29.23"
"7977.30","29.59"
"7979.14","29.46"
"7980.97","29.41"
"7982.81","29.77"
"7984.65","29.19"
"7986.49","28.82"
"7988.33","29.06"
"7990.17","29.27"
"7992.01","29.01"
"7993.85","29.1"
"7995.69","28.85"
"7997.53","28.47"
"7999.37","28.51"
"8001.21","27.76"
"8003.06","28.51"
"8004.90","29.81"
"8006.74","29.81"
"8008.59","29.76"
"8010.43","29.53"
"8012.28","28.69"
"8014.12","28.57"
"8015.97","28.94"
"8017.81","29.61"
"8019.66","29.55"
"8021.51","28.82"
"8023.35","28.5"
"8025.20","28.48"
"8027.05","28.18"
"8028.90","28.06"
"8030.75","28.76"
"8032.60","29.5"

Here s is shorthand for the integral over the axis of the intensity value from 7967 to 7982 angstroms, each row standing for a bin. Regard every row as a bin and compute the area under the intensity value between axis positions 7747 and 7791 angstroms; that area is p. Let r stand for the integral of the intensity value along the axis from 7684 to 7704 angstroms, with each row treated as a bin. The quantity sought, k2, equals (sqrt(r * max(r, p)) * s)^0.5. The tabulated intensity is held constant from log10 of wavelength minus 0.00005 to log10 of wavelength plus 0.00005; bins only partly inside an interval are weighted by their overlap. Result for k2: 628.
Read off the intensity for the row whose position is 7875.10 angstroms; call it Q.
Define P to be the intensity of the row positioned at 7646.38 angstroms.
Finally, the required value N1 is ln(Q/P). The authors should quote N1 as -0.028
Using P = 31.08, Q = 30.23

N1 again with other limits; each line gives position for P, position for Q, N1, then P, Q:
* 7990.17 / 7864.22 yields 0.015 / 29.27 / 29.71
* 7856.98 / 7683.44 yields 0.030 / 29.67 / 30.57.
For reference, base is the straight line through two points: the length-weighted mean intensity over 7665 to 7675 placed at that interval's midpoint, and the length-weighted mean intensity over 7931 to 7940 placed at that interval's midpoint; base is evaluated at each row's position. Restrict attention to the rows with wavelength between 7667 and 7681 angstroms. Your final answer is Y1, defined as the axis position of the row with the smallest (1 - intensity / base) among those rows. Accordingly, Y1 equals 7672.84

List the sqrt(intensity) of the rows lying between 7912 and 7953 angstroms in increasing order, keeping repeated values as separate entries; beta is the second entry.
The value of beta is 5.22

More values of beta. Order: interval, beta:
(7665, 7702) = 5.18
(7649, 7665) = 5.40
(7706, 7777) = 5.37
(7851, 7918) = 5.41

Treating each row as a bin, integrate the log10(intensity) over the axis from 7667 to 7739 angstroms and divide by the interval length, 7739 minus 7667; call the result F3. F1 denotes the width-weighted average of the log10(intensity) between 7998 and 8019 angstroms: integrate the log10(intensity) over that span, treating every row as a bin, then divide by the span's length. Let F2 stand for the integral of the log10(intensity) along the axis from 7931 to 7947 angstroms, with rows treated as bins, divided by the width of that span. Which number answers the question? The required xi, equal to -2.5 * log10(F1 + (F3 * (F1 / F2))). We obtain -1.18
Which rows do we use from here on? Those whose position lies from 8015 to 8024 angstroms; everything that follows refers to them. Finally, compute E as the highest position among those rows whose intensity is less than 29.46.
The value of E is 8023.35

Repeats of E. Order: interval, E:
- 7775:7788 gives 7783.16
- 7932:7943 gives 7942.48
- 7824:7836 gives 7835.30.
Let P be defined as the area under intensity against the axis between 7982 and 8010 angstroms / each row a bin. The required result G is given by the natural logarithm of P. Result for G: 6.701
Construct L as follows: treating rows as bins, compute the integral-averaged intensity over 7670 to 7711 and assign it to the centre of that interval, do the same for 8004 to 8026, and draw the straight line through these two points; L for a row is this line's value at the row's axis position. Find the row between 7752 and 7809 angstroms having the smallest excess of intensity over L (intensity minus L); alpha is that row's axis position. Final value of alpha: 7799.30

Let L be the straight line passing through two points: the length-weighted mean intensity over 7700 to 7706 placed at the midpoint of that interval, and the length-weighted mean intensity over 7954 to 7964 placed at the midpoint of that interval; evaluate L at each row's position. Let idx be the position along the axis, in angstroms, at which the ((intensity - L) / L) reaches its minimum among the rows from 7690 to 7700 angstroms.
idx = 7699.38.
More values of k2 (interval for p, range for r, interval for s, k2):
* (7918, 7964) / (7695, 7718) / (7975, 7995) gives 747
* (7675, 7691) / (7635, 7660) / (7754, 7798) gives 1007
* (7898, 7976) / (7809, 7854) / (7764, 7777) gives 837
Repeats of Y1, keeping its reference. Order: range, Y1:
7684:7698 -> 7697.61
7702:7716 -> 7704.70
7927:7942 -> 7927.86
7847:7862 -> 7855.18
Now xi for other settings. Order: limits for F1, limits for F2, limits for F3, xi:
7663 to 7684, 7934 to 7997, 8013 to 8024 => -1.18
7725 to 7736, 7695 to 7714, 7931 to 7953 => -1.16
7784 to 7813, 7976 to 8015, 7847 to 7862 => -1.18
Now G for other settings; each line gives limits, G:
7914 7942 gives 6.698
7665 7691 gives 6.663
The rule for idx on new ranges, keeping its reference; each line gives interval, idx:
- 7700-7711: 7701.16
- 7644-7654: 7653.43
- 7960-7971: 7960.79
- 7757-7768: 7763.47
